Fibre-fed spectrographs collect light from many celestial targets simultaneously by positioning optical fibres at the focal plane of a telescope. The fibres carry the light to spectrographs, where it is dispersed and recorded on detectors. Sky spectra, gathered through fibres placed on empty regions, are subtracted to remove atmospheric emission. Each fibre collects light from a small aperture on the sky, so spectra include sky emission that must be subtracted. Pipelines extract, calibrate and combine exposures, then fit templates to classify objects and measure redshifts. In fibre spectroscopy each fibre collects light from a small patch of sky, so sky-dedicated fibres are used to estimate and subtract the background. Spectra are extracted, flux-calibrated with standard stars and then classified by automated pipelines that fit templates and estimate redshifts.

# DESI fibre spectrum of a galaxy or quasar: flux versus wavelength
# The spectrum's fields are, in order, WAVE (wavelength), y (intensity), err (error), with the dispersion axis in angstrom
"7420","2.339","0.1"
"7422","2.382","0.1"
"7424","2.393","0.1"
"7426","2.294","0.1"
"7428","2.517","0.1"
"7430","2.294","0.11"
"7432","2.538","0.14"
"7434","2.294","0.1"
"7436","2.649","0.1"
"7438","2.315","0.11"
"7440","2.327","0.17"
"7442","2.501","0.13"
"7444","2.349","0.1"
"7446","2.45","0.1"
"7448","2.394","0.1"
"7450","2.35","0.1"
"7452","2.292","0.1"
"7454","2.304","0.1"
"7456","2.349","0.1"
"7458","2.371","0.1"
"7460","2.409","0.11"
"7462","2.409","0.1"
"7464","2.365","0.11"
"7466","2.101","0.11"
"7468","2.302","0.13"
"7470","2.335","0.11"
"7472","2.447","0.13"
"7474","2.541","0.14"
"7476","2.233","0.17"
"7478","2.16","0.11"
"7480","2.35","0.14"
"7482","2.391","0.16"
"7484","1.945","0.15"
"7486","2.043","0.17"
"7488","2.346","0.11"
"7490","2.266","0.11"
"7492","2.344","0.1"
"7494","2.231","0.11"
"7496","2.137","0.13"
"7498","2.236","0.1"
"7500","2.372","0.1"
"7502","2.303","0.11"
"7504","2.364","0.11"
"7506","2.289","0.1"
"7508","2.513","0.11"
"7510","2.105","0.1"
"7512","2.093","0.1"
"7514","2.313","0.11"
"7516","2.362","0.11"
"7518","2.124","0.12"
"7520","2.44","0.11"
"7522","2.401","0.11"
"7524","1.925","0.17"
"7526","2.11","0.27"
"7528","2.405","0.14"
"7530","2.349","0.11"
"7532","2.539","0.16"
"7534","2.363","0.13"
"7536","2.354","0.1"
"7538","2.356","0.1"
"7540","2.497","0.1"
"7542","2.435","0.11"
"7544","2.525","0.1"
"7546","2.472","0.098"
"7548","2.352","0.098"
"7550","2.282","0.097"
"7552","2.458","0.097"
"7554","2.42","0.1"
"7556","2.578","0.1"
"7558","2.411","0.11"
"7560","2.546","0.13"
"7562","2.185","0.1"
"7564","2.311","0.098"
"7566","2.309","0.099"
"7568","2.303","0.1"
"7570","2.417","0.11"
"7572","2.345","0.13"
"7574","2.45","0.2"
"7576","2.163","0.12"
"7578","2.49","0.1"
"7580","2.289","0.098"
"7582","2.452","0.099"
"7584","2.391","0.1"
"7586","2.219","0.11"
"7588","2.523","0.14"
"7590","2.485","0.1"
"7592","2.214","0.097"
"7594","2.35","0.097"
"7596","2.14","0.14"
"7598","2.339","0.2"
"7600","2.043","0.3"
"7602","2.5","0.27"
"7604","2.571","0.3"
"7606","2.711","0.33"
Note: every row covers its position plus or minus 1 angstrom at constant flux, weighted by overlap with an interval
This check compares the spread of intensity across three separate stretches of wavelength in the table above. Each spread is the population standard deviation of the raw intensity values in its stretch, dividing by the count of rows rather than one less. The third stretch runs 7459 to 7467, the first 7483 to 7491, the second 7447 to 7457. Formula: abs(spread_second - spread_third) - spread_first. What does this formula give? -0.07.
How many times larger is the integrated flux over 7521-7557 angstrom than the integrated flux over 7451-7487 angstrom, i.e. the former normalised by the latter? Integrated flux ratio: 1.04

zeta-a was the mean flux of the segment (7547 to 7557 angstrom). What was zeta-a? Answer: 2.42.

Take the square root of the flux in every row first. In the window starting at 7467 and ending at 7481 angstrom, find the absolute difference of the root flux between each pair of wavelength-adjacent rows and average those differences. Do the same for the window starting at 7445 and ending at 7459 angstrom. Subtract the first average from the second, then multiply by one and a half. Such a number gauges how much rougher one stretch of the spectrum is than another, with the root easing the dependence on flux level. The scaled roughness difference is -0.05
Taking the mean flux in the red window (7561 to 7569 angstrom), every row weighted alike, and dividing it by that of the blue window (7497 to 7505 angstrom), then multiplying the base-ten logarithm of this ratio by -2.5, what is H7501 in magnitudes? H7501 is 0.02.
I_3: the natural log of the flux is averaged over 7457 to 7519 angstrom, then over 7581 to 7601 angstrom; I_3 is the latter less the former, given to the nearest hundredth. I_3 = 0.01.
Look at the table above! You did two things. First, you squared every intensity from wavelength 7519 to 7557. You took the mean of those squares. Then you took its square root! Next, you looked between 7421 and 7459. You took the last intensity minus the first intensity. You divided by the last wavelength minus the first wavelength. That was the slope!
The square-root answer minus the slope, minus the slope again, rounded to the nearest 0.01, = 2.39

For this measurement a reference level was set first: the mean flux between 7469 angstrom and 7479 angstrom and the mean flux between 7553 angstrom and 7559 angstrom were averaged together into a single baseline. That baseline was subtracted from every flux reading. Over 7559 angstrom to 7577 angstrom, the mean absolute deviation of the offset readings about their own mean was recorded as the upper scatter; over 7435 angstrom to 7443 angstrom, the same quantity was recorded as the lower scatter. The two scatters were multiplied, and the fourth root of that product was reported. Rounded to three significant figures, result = 0.328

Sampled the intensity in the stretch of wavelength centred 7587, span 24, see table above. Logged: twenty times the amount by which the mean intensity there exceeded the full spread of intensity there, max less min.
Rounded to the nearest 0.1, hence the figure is 39.1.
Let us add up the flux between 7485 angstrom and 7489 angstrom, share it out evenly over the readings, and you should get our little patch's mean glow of 2.19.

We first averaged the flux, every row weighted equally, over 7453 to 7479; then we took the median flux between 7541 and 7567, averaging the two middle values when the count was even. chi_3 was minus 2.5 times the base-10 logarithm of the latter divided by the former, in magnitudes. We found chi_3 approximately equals -0.040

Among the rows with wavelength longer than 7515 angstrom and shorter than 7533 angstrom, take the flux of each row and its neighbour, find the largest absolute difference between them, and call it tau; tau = 0.48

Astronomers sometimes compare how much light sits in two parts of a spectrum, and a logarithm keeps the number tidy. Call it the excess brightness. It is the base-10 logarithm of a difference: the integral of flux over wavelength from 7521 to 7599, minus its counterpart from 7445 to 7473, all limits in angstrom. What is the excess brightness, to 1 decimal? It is 2.1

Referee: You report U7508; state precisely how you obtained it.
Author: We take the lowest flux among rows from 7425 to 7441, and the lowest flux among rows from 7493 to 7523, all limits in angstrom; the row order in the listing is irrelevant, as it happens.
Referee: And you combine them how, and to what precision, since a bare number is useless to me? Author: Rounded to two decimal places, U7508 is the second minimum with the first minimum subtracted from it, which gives -0.20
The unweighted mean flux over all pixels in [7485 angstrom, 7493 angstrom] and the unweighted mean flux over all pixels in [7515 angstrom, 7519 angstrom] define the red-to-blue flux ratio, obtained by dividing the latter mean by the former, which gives 0.997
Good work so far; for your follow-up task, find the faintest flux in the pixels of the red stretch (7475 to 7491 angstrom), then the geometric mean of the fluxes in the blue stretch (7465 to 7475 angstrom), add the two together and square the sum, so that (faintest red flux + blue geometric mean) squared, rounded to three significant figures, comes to 18.4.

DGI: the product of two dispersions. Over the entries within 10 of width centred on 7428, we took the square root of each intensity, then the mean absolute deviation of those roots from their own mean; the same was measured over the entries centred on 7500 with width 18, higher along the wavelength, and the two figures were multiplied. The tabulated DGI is 0.0008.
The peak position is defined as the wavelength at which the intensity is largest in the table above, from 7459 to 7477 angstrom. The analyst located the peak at 7474 angstrom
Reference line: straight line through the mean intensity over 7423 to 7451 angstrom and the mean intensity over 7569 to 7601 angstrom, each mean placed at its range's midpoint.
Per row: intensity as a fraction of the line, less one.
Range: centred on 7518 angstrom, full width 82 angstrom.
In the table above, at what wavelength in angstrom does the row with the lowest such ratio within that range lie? 7524 angstrom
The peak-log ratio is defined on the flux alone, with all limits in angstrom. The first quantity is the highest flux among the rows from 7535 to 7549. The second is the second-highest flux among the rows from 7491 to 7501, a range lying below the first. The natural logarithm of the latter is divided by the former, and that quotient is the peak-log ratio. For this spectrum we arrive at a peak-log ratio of 0.337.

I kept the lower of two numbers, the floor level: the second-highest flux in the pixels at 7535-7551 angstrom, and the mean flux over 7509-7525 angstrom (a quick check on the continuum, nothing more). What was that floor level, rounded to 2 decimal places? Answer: 2.22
